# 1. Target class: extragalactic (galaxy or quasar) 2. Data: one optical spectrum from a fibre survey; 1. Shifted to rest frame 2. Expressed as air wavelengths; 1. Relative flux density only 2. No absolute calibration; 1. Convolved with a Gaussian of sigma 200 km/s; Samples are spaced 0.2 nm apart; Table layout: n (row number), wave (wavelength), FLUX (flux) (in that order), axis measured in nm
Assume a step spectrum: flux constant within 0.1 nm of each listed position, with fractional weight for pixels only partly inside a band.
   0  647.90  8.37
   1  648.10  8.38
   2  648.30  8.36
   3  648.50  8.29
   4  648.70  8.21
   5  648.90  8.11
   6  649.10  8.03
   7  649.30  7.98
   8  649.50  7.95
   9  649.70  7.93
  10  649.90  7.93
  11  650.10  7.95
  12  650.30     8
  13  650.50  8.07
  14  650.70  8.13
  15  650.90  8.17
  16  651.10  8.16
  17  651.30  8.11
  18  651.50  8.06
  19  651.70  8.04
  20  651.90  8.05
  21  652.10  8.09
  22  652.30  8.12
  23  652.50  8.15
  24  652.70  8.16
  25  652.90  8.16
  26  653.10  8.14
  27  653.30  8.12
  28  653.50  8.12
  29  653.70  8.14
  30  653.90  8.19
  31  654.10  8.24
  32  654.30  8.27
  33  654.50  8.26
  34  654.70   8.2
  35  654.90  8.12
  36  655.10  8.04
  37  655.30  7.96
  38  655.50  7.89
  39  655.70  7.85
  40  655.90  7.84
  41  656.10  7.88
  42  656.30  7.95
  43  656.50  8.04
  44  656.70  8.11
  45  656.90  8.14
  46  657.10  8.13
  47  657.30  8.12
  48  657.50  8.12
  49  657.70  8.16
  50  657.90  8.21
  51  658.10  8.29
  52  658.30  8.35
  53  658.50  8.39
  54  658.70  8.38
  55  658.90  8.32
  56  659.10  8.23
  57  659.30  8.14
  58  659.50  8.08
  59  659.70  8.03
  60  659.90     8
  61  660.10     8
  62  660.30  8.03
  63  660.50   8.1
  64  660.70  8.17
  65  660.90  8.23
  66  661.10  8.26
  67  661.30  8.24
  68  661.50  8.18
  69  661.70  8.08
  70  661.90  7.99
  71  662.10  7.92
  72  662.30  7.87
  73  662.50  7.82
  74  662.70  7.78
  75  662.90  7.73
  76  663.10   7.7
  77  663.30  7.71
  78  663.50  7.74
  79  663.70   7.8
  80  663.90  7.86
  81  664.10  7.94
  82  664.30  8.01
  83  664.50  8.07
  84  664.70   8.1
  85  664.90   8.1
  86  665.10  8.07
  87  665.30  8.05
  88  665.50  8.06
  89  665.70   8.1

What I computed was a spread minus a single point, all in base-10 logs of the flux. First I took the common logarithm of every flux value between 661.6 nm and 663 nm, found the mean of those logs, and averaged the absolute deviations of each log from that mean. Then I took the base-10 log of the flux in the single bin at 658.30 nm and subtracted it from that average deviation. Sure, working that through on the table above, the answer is -0.916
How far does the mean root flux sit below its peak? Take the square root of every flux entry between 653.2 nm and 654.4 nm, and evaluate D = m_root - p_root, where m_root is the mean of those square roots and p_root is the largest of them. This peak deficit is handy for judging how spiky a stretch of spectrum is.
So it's -0.016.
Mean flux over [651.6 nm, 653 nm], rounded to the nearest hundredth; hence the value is 8.11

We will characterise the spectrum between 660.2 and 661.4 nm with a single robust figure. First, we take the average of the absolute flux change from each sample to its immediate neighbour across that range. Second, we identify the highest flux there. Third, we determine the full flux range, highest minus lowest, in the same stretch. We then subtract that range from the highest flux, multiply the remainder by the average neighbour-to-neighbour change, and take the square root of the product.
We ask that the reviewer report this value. 0.63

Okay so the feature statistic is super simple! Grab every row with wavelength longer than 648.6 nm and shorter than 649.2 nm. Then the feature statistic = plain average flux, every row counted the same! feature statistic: 8.12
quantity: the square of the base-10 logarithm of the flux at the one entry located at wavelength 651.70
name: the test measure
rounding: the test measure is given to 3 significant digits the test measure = 0.819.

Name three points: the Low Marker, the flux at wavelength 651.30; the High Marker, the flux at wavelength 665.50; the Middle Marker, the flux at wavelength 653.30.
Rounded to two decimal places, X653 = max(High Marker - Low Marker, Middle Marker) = 8.12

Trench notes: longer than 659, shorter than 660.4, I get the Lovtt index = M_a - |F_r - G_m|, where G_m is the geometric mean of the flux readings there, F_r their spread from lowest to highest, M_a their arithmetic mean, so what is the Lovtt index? 0.23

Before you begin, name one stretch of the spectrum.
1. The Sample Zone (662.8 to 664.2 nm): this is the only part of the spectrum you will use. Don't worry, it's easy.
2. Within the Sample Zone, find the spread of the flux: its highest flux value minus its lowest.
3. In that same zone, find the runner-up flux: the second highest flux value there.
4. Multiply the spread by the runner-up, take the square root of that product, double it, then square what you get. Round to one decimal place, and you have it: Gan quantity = 7.5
